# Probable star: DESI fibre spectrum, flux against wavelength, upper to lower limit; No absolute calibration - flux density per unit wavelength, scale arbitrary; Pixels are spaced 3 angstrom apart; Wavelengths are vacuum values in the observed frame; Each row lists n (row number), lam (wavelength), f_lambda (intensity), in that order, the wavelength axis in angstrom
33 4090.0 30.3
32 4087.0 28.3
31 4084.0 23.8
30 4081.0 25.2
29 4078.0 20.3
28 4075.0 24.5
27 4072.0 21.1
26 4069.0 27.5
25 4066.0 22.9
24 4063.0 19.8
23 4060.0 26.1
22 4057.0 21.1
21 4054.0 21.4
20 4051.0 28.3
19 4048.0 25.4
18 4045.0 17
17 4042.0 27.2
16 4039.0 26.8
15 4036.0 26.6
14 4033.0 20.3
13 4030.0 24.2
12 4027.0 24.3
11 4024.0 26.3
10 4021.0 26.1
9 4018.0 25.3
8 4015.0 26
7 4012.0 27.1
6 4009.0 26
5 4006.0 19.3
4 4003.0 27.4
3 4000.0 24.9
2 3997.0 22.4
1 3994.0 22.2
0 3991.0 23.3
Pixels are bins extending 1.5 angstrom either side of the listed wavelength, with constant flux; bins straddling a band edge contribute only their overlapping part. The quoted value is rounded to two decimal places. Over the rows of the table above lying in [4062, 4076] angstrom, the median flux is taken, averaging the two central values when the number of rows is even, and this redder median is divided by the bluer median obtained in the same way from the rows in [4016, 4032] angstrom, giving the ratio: 0.91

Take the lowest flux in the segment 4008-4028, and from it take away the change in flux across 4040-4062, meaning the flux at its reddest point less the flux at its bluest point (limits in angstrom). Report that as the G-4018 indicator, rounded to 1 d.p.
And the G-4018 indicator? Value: 25.4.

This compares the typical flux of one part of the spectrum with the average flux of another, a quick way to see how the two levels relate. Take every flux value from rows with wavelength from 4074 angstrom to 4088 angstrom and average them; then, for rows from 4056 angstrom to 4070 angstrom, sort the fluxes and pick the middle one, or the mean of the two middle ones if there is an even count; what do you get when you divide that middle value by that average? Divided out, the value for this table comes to 0.94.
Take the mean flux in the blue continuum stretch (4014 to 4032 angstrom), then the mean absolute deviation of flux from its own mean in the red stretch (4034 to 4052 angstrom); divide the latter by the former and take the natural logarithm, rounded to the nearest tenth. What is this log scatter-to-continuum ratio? -2.2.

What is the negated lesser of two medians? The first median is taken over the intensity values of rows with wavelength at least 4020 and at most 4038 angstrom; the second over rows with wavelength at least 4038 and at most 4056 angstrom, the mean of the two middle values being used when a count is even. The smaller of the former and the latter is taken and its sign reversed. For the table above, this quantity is -25.2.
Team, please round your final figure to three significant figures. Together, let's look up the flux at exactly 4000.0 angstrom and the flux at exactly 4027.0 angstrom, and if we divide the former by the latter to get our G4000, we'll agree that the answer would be 1.02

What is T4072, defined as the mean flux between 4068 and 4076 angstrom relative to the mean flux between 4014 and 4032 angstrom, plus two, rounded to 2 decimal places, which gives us 2.96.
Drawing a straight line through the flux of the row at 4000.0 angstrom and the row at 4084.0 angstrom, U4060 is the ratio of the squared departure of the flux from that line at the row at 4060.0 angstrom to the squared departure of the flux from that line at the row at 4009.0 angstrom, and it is 2.7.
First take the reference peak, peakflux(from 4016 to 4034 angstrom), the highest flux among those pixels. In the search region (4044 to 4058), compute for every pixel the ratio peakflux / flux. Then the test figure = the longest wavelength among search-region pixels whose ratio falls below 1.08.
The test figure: 4051.0 angstrom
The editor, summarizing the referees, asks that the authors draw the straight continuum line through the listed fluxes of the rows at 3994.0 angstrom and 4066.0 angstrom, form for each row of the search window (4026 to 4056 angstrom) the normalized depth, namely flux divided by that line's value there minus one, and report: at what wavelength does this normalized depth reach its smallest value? 4045.0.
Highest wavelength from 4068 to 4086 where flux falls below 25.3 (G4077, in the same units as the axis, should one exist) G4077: 4084.0 angstrom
